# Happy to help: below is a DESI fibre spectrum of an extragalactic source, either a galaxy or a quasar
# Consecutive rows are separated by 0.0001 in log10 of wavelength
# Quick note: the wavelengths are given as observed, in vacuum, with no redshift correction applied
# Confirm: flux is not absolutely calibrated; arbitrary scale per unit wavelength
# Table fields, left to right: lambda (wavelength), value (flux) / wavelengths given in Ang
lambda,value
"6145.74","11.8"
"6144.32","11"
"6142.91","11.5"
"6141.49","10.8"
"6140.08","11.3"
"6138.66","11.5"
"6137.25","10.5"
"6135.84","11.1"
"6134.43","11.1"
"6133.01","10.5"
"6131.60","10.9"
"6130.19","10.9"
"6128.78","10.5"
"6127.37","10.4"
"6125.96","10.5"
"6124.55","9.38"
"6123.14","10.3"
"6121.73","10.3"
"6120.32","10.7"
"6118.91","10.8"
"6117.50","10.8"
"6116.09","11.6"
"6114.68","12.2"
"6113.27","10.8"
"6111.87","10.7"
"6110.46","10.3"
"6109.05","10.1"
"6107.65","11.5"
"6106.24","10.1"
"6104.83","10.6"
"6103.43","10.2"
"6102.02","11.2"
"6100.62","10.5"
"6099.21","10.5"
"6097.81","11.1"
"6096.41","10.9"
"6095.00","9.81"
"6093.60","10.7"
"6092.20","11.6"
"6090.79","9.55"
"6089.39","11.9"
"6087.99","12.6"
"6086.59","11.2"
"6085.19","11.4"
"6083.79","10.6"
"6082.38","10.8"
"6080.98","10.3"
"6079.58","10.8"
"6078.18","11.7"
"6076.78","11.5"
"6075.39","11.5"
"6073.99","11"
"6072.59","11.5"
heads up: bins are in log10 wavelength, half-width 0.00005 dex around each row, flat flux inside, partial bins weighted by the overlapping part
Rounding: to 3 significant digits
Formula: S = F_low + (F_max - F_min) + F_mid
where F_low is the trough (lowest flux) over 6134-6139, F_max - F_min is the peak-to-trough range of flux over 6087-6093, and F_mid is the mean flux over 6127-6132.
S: 24.2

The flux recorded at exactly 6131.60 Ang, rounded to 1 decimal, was 10.9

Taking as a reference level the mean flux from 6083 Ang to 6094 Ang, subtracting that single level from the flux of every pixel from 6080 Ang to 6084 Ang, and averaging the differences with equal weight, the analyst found -0.6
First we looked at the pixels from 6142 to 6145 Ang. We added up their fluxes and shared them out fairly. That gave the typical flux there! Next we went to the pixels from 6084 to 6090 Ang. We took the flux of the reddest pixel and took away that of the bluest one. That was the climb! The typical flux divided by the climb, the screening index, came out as 22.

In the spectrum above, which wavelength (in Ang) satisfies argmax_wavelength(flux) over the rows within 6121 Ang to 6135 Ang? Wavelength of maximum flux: 6134.43 Ang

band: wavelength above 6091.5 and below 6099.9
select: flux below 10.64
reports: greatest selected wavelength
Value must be 6099.21 Ang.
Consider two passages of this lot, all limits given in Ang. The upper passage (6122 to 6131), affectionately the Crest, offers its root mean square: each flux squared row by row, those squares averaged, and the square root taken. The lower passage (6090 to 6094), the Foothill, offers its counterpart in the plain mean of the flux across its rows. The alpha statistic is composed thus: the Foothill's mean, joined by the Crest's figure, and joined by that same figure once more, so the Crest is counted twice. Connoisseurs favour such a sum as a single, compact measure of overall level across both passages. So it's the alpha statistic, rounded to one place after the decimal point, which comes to 31.3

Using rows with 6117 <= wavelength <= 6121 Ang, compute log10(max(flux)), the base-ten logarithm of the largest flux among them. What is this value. 1.03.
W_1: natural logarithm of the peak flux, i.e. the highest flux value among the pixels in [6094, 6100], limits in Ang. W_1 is 2.41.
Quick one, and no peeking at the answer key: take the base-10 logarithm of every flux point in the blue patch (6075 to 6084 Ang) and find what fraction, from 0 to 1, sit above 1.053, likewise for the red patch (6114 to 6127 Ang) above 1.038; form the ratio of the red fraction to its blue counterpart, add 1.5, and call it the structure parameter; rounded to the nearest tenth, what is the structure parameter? 2.0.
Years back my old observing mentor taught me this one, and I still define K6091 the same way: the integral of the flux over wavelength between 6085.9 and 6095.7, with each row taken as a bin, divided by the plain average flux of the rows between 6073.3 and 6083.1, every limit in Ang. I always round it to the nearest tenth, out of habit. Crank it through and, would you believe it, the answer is 9.8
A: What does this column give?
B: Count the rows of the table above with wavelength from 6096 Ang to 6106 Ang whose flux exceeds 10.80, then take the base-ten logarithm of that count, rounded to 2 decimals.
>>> 0.48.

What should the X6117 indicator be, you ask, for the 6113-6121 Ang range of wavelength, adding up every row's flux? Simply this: 66.9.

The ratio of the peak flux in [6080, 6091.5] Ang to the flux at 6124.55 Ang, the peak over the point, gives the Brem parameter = 1.34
